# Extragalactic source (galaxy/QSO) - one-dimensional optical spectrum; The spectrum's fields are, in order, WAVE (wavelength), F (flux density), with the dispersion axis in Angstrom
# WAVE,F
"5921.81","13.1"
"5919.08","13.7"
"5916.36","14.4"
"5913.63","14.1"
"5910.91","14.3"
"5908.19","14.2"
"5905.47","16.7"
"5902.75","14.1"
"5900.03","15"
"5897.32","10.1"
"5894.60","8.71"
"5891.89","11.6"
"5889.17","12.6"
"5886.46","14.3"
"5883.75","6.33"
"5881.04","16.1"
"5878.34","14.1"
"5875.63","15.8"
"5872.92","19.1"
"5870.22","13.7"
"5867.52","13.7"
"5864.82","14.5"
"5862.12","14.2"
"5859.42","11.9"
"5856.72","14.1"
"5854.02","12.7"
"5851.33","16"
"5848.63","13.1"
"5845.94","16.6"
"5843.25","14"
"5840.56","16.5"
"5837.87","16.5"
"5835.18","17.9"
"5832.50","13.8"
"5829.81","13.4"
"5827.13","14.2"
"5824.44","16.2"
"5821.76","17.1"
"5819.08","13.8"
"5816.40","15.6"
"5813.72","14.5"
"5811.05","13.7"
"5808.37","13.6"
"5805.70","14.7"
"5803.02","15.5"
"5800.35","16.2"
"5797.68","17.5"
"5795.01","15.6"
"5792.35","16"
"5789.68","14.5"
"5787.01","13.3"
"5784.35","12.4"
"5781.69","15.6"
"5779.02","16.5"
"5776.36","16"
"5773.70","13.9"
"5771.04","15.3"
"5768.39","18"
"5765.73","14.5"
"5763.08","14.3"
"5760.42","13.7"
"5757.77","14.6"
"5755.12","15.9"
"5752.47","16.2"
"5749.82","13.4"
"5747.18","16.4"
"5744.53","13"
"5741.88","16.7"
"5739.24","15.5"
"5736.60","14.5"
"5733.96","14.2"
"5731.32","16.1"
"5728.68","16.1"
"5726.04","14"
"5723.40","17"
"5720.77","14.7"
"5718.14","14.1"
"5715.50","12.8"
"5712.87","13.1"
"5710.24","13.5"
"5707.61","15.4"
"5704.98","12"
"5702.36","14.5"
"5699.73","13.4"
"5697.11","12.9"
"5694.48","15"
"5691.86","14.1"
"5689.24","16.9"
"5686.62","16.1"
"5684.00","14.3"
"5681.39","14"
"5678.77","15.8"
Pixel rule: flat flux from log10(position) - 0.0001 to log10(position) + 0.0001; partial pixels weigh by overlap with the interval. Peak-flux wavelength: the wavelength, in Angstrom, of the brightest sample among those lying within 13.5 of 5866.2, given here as 5872.92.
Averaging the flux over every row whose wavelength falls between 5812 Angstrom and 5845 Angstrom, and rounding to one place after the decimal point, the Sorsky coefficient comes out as 15.3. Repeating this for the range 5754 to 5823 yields 15.1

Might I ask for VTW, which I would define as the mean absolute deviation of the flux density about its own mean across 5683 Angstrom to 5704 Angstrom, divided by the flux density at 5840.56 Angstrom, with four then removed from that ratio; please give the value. -3.94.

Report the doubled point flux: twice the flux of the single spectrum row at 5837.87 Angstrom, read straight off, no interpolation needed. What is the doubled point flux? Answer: 33.0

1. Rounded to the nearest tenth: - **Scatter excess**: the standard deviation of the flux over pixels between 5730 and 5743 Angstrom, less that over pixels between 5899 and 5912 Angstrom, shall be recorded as 0.0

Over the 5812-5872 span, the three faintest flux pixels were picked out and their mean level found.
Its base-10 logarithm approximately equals 1.10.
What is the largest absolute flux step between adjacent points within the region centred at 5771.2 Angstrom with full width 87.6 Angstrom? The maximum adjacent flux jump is 3.70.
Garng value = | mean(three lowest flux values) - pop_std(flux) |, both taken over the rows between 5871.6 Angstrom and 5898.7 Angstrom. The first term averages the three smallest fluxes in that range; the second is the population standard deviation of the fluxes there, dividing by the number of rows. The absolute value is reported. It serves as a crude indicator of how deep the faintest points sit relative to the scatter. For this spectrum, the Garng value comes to 4.8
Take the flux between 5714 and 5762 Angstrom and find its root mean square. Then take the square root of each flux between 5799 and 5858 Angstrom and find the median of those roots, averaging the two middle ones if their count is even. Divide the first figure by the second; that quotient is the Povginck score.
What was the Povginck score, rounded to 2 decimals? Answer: 3.92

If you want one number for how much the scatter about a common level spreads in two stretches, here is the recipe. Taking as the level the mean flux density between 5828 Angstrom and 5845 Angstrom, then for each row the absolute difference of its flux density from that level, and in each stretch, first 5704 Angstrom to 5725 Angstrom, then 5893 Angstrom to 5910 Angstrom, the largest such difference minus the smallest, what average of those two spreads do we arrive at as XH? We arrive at 4.8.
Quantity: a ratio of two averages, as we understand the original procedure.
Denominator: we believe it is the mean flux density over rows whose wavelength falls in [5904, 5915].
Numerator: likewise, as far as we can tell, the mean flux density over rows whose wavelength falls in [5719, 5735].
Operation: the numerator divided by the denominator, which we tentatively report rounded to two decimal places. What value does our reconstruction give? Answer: 1.04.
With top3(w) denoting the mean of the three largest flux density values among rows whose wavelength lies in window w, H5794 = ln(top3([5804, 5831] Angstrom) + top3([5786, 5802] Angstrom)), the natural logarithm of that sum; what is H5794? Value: 3.49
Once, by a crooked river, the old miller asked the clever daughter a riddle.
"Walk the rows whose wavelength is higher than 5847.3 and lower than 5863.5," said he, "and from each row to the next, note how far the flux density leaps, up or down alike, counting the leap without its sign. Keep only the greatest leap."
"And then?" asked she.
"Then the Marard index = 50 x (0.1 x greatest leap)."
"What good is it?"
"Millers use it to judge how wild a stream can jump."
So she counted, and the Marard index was 16.5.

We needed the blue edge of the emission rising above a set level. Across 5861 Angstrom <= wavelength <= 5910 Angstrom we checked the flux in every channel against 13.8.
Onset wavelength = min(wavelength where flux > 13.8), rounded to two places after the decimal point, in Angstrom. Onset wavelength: 5862.12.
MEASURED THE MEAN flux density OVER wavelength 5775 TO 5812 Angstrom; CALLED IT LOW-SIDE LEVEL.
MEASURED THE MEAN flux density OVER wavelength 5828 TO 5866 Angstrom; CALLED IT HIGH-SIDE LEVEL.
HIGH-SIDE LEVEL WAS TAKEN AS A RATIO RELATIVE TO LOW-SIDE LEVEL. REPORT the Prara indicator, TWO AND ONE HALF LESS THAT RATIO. 1.53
